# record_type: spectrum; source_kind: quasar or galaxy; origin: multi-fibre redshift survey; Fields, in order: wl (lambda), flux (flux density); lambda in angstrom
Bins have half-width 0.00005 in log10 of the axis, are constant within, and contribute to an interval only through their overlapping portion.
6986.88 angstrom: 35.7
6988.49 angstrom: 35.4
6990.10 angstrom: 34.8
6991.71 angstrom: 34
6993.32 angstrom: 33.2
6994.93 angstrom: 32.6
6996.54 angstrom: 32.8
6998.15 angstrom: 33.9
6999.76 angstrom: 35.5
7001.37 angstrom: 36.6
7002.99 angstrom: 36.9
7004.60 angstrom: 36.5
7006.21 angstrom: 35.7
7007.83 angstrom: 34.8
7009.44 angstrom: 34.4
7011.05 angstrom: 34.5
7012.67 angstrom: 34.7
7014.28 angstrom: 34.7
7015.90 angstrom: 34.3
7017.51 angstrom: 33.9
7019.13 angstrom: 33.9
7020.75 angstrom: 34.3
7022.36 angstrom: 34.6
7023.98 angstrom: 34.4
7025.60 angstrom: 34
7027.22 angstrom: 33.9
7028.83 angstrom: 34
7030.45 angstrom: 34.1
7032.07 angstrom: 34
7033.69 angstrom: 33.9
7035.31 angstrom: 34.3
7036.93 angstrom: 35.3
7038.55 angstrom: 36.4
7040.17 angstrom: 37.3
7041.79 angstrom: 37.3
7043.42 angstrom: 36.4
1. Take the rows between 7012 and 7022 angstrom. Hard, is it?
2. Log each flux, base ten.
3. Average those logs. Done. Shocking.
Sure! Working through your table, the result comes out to 1.54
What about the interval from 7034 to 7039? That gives 1.55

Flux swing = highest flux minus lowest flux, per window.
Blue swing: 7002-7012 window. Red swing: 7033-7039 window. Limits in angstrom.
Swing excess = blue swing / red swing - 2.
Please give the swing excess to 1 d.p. -1.0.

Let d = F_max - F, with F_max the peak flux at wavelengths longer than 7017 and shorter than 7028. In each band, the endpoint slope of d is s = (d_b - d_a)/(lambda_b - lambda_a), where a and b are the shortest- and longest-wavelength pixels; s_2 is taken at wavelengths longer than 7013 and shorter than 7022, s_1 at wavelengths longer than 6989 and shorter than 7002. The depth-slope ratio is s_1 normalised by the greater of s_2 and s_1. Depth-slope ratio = -2.58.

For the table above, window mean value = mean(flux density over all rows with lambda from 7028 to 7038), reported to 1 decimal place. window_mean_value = 34.3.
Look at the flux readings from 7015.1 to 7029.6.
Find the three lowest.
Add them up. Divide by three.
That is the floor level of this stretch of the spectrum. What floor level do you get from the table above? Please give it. 33.9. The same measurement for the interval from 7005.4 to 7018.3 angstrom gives 34.2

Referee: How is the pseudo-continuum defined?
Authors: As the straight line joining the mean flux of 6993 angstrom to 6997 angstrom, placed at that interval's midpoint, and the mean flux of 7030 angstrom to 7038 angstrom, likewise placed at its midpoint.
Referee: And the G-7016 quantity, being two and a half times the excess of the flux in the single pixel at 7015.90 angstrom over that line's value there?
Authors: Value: 1.6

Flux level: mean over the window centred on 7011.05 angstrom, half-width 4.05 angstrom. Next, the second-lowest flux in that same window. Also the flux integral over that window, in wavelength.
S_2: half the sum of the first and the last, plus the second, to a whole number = 192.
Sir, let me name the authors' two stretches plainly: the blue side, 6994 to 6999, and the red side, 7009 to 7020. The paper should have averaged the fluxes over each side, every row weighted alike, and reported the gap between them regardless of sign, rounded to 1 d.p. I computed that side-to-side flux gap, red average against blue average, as 1.2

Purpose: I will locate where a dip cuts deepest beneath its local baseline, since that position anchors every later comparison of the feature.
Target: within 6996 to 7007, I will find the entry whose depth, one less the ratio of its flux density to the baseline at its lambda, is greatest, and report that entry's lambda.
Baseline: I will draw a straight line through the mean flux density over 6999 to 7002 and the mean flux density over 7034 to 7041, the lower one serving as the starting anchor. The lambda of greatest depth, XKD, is 6996.54 angstrom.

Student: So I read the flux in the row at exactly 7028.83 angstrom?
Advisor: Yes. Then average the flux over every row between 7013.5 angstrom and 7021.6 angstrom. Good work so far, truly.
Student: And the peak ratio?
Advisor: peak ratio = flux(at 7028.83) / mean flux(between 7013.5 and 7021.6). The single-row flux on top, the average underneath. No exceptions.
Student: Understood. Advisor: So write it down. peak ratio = 0.99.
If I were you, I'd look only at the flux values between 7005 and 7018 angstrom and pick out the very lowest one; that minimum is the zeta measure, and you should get 33.9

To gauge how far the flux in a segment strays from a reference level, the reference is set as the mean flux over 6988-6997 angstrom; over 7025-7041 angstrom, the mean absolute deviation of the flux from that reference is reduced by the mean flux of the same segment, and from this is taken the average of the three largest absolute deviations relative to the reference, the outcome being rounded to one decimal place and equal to -36.3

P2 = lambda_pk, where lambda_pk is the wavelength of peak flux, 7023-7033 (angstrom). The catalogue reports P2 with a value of 7023.98 angstrom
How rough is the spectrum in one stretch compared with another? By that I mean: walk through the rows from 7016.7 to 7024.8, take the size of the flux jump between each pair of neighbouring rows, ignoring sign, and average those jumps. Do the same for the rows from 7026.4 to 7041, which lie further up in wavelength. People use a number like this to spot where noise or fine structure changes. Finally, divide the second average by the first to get 2.1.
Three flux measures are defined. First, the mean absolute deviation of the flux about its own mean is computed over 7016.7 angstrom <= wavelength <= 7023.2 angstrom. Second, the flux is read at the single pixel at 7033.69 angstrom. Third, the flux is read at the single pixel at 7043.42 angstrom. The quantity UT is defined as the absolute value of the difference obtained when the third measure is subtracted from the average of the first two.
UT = 19.3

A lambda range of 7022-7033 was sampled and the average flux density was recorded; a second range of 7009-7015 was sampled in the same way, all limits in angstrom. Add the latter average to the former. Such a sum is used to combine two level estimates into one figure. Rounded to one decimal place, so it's 68.7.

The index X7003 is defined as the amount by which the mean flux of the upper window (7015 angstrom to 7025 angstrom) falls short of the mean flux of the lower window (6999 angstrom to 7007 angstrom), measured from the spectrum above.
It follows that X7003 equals 2.0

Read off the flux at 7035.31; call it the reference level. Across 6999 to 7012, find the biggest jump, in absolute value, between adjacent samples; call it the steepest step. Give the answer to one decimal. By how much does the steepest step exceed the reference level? -33.2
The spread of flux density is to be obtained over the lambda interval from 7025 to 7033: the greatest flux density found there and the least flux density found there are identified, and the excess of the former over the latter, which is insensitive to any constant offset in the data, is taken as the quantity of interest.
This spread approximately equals 0.2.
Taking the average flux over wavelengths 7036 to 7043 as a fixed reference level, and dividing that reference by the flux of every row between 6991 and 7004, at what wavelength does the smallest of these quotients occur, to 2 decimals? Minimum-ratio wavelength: 7002.99 angstrom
